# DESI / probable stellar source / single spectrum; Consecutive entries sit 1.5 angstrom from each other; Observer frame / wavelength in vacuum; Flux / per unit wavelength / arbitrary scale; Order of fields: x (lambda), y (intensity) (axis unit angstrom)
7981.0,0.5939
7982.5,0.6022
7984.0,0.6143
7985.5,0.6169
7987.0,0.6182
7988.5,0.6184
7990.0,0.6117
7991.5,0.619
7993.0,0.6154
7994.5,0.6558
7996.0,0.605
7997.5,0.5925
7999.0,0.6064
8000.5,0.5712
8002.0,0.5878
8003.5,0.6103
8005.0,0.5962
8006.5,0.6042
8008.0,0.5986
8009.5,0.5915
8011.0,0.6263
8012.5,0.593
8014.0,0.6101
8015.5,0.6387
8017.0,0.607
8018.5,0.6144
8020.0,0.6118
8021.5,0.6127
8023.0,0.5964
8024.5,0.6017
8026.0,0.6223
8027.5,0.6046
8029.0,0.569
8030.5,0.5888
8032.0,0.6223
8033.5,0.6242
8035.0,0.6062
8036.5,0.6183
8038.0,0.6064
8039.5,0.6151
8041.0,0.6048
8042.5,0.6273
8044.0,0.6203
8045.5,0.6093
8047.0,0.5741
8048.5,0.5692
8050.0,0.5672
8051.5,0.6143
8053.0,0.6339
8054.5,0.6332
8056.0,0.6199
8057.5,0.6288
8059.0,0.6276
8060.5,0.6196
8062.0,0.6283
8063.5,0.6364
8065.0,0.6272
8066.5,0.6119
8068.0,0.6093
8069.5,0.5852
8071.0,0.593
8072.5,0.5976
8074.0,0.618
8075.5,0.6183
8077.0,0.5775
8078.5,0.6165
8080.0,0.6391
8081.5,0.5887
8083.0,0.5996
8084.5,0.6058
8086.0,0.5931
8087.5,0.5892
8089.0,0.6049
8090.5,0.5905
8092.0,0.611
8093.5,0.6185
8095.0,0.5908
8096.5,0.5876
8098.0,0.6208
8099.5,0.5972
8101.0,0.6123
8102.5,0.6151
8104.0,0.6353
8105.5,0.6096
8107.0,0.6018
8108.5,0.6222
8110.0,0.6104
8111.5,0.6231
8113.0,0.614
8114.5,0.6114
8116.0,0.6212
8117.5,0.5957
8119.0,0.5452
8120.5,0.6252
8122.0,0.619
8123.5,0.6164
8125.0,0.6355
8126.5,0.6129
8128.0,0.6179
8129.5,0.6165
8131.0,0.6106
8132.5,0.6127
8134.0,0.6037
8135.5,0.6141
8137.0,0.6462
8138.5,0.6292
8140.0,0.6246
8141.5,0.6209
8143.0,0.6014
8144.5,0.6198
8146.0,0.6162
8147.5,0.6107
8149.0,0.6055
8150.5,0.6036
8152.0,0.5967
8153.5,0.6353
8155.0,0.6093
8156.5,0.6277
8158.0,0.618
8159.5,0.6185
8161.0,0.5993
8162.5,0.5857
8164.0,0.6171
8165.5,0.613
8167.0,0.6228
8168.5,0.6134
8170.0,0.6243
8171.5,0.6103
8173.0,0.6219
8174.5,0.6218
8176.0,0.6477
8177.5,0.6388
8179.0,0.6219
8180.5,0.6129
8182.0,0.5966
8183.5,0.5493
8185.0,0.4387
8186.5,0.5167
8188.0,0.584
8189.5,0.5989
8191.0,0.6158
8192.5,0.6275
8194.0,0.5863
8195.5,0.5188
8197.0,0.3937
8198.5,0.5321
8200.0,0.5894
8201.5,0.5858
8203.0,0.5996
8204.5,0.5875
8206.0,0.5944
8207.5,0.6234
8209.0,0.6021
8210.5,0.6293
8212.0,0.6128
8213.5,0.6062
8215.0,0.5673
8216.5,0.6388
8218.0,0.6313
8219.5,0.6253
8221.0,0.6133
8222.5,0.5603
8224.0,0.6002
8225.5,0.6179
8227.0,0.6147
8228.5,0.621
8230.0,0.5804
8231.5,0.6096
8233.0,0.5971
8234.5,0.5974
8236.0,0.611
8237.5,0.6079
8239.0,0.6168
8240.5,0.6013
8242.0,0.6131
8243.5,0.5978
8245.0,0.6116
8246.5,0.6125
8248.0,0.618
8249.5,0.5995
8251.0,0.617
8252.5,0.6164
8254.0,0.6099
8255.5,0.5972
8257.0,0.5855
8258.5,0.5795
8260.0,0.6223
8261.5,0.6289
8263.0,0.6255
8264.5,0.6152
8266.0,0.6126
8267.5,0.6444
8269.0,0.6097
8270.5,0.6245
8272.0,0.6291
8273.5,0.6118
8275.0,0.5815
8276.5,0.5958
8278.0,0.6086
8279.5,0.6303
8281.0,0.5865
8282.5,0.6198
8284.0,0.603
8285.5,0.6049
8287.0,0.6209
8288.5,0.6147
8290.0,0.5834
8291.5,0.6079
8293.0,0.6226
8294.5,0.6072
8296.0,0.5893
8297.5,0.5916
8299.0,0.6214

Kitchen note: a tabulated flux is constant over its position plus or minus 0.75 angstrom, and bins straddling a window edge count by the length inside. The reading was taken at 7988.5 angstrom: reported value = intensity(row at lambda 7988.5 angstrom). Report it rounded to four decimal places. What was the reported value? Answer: 0.6184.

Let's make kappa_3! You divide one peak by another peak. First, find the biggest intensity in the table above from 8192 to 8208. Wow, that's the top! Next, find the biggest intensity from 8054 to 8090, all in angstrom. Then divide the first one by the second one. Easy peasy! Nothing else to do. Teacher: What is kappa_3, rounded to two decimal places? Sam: 0.98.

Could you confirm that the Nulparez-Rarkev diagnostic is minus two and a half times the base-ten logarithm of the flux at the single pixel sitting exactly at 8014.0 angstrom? 0.54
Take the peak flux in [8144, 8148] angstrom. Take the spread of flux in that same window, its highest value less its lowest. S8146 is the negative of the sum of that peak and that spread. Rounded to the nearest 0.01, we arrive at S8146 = -0.63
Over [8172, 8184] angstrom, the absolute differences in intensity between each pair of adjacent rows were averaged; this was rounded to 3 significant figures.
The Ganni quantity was 0.0178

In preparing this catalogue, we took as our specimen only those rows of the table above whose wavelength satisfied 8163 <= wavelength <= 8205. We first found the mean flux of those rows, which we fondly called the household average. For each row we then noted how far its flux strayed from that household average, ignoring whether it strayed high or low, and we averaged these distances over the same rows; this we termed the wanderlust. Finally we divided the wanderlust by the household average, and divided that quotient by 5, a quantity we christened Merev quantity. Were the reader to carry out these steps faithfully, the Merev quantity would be 0.0138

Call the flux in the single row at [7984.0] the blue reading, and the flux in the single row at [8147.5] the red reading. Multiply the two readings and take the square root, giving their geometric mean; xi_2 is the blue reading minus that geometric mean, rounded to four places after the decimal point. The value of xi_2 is 0.0018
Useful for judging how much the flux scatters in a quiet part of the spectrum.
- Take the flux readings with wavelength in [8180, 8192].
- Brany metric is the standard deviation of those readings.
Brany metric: 0.06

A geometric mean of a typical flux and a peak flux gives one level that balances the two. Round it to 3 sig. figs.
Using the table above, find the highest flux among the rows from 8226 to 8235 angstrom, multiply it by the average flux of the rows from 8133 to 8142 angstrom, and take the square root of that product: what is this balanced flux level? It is 0.622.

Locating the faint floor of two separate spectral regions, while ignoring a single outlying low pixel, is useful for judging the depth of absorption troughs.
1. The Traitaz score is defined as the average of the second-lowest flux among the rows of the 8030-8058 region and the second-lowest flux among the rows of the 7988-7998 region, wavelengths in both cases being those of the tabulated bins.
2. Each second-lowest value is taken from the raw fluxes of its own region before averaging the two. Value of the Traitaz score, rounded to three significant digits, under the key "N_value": 0.587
